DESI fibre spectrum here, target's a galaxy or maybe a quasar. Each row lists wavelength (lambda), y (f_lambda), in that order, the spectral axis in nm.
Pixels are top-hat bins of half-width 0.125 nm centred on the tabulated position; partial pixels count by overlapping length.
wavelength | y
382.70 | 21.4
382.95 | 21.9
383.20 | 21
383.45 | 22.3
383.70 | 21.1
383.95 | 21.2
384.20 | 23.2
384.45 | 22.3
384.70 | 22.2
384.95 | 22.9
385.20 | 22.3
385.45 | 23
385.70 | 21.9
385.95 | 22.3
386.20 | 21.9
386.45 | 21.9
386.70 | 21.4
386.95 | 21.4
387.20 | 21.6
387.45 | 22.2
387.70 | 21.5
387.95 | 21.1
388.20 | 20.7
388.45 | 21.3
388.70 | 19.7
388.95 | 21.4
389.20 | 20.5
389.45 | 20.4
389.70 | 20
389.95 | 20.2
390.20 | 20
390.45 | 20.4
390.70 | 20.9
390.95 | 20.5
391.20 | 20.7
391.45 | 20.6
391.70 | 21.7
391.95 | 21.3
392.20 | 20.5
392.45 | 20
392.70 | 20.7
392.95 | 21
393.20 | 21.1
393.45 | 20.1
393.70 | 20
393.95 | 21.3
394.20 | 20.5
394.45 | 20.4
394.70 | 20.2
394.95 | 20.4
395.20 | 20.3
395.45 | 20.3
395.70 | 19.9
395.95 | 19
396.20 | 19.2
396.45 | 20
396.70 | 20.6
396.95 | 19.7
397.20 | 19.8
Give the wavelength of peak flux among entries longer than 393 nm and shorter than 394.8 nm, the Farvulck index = 393.95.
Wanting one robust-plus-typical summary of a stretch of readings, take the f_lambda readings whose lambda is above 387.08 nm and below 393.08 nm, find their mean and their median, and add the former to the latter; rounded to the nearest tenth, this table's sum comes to 41.5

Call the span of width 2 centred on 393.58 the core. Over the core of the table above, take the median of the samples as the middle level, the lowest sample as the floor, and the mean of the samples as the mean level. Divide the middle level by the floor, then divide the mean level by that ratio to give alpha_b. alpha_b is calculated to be 20.0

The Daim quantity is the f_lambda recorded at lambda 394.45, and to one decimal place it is 20.4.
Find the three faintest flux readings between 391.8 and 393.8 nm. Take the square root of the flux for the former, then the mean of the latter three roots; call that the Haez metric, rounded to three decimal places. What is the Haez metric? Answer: 4.476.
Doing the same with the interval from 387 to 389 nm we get 4.527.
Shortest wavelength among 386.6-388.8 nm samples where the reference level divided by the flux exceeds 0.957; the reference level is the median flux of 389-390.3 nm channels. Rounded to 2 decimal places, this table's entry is 387.95 nm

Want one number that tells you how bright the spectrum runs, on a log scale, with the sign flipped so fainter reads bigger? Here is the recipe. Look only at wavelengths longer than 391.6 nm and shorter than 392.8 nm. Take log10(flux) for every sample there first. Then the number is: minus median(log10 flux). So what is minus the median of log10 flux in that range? -1.316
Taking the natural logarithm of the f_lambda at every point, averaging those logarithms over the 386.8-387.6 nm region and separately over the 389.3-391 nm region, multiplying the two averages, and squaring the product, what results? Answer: 86.0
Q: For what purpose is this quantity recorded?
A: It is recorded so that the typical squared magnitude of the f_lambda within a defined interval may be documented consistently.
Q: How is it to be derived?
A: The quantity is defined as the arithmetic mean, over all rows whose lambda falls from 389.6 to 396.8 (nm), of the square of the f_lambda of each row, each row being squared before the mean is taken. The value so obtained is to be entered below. 417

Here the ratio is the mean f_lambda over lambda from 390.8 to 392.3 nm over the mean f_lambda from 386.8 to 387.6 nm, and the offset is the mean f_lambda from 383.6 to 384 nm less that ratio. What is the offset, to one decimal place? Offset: 20.2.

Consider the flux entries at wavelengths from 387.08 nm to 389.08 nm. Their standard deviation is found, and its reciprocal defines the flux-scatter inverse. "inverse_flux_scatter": 1.4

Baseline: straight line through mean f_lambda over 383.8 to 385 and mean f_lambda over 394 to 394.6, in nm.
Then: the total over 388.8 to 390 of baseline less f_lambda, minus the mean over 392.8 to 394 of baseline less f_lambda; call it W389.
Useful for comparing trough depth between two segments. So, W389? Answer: 4.5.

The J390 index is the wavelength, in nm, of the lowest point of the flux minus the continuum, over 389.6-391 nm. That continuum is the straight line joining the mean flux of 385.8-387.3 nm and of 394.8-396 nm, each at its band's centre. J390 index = 389.70 nm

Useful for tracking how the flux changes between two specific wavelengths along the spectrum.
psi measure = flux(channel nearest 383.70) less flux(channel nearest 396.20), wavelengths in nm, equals 1.9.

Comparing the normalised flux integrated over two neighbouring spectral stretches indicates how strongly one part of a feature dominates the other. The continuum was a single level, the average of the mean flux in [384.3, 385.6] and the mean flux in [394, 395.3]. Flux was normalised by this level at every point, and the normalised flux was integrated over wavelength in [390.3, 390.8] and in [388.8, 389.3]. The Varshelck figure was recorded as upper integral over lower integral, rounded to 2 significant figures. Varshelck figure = 0.99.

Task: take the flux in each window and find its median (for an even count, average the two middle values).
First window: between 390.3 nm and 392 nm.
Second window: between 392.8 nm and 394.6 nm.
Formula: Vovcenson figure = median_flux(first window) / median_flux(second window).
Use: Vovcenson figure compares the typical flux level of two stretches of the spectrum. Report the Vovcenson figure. 1.01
